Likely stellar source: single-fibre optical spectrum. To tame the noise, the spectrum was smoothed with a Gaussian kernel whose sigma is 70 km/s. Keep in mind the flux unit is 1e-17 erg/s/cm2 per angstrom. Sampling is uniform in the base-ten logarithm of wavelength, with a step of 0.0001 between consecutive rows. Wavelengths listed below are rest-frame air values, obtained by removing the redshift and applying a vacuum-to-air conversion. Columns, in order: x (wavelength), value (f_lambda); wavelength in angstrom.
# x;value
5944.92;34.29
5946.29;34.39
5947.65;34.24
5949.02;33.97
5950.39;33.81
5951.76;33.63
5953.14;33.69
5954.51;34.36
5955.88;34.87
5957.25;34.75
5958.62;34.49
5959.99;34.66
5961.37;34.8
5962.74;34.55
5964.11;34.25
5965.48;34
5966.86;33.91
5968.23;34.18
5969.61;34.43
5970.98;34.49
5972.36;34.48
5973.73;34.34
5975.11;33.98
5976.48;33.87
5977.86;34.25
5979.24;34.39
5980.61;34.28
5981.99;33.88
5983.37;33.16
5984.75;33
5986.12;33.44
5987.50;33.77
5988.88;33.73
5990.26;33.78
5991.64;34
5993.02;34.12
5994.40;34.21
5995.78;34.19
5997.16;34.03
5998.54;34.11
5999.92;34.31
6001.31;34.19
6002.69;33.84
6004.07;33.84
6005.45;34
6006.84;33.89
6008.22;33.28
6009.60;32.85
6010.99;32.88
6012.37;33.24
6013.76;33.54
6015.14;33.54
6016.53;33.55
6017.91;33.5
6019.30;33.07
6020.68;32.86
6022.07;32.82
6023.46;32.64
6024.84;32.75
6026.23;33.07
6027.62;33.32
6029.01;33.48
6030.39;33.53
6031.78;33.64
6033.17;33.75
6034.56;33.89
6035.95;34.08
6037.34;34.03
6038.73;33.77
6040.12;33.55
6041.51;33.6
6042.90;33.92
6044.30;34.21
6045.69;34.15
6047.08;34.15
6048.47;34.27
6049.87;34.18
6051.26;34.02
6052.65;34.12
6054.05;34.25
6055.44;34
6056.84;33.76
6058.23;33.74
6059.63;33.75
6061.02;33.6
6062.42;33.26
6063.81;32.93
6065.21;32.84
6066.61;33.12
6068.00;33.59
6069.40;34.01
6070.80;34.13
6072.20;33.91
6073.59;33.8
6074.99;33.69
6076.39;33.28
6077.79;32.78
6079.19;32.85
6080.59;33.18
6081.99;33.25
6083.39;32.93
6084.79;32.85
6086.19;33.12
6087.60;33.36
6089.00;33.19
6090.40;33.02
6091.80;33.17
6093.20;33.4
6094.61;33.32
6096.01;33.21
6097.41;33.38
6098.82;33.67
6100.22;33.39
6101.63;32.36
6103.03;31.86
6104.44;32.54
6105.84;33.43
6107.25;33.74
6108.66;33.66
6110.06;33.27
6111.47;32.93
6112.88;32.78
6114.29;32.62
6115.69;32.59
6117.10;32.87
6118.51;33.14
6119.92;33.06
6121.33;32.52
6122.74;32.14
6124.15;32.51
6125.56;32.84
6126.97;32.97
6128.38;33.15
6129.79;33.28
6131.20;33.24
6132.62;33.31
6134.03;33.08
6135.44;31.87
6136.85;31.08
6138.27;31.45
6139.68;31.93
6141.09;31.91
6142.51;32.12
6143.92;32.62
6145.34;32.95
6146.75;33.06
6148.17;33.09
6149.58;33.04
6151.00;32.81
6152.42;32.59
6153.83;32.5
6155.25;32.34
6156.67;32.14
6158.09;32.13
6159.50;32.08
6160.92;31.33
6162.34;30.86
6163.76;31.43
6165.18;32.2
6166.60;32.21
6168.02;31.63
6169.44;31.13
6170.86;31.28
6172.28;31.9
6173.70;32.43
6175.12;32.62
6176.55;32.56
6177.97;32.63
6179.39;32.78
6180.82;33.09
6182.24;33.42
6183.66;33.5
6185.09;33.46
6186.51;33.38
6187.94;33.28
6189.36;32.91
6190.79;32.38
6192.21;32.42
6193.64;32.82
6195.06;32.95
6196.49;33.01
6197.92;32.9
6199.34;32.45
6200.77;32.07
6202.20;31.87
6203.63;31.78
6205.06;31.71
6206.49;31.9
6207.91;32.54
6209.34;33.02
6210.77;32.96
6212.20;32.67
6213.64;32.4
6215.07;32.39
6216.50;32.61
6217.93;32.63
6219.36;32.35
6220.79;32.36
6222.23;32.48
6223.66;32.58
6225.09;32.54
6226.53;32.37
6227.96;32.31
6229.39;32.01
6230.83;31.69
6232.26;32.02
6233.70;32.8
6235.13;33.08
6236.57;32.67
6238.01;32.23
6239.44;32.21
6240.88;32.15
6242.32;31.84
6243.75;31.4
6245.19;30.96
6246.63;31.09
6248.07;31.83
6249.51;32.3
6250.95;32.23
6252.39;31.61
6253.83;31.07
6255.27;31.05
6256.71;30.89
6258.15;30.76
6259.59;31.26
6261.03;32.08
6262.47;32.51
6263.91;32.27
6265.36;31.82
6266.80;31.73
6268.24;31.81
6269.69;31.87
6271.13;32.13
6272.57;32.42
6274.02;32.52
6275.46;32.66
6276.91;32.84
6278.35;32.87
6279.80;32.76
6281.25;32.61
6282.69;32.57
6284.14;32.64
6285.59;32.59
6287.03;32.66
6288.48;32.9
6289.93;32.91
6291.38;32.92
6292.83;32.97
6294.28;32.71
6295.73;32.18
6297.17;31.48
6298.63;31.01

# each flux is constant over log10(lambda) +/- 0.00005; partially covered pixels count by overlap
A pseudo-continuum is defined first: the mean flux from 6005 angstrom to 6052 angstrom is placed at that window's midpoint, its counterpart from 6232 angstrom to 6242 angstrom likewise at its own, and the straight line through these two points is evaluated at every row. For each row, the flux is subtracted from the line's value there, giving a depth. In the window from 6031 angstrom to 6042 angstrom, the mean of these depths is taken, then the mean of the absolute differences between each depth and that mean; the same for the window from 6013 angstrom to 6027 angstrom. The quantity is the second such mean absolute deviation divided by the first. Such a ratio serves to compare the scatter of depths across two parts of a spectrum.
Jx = 1.9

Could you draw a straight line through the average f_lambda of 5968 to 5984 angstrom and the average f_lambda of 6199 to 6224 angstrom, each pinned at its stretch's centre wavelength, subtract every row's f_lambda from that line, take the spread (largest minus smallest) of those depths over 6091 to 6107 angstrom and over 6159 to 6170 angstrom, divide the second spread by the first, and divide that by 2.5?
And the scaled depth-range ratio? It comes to 0.31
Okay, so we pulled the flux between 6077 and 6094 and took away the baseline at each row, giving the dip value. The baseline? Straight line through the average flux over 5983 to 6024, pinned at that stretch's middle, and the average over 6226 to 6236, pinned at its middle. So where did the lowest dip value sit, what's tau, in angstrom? 6077.79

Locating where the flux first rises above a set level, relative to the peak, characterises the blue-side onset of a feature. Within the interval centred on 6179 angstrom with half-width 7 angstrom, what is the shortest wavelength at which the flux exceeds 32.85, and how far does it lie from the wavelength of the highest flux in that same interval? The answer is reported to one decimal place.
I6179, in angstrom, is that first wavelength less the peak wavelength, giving -2.8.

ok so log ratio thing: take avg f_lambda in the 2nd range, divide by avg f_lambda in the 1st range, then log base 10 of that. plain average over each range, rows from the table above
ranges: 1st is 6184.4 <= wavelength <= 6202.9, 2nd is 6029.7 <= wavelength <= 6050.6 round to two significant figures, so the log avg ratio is 0.015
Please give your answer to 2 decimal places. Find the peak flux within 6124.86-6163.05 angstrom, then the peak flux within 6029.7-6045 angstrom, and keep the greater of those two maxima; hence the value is 34.21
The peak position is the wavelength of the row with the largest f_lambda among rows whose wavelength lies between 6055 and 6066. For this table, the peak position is 6055.44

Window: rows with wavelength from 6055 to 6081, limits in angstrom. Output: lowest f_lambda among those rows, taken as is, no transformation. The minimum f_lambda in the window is 32.78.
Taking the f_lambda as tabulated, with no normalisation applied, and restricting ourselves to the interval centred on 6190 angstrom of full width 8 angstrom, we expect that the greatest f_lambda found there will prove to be 33.38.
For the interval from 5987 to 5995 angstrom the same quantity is 34.21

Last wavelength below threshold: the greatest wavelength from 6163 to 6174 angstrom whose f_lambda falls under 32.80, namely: 6173.70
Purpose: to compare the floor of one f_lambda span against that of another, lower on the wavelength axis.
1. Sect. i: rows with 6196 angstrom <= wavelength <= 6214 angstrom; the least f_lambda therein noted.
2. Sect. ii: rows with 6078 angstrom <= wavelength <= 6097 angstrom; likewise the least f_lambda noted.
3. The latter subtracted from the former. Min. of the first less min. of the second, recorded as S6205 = -1.14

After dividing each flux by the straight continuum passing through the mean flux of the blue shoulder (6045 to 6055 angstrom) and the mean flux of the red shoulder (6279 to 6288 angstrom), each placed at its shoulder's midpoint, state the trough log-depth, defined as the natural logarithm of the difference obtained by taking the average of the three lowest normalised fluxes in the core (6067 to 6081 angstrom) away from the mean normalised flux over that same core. -4.1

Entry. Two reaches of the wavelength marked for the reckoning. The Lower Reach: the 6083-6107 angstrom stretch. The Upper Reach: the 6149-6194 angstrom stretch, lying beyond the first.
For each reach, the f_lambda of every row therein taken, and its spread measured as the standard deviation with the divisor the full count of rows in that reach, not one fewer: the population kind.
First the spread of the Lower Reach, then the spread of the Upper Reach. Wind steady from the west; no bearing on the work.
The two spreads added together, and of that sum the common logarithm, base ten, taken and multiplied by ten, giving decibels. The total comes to 0.5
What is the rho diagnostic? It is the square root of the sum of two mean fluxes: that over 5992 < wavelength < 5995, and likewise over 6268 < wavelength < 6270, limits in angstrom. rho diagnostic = 8.12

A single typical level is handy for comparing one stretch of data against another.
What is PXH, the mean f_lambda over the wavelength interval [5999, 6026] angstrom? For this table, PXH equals 33.4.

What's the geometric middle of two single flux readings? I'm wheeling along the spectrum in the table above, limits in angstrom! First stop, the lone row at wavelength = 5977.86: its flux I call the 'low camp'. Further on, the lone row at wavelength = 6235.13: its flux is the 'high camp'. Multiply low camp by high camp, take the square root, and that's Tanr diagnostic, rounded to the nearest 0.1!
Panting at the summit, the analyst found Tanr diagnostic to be 33.7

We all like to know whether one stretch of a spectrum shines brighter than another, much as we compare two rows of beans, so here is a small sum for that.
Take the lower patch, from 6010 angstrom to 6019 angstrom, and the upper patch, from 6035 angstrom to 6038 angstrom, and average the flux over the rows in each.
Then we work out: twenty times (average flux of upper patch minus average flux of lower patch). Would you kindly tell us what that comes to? 14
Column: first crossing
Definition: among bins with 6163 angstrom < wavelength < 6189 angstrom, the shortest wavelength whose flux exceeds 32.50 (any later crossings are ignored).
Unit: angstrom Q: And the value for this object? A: 6175.12 angstrom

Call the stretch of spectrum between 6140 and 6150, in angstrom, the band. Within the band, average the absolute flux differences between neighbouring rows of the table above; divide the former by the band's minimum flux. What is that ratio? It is 0.0064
